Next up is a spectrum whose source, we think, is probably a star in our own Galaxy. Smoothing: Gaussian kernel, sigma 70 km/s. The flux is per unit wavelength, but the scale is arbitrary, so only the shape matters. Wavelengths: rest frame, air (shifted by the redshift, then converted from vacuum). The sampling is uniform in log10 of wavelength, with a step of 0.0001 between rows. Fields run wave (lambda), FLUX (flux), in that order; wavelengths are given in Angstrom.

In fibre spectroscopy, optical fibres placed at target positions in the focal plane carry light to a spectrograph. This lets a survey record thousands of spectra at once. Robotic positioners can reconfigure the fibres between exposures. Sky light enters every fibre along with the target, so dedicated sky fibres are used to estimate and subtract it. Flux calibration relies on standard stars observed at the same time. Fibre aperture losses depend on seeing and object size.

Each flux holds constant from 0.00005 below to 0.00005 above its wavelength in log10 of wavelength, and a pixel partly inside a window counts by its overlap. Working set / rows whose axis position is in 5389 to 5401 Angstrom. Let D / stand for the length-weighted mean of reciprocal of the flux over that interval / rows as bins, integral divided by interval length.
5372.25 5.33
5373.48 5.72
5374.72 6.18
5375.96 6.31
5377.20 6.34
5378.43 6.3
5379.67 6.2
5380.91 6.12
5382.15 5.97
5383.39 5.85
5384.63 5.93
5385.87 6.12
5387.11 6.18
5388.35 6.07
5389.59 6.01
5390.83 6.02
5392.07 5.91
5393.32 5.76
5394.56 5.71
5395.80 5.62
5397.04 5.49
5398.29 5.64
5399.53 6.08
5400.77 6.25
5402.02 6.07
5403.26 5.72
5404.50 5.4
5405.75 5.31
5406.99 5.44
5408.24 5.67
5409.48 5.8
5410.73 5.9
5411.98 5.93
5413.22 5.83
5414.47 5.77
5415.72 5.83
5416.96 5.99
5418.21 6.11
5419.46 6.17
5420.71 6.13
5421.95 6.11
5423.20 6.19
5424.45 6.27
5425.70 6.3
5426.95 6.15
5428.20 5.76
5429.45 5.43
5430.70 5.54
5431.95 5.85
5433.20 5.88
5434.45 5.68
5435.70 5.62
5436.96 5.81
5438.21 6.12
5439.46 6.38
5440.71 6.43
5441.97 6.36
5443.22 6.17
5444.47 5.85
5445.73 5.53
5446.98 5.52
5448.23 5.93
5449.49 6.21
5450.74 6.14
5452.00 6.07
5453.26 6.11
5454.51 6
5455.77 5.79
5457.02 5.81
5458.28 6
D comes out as 0.172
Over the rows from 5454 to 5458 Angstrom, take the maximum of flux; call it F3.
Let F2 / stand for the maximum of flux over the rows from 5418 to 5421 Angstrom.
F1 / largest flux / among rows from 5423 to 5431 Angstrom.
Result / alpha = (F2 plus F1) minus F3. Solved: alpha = 6.5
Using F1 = 6.3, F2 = 6.17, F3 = 6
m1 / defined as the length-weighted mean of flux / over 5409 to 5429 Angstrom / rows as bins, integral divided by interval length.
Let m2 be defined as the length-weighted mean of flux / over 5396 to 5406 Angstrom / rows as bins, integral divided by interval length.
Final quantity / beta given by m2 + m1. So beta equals 11.77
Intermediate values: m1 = 6.01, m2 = 5.76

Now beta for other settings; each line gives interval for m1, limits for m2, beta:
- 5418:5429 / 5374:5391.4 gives 12.23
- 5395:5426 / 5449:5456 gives 11.94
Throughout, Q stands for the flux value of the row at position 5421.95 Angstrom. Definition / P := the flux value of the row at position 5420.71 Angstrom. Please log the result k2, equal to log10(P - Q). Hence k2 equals -1.7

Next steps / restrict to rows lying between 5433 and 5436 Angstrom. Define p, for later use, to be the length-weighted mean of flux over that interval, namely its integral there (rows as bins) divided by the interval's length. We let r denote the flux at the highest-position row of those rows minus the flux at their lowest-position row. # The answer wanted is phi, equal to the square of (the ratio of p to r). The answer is 484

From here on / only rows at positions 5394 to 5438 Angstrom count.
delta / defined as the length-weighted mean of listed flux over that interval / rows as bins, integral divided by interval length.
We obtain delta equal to 5.84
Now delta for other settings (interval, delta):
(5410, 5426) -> 6.03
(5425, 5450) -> 5.93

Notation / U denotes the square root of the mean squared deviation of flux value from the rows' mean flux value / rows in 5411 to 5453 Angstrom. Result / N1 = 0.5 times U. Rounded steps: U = 0.27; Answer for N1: 0.133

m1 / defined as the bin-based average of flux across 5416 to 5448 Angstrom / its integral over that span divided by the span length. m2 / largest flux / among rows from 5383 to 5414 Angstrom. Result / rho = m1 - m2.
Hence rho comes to -0.28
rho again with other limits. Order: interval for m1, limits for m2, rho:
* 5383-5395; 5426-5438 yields -0.19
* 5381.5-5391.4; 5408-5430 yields -0.28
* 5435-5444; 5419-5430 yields -0.18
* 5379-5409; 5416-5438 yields -0.44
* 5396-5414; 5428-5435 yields -0.13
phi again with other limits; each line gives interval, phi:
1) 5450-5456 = 298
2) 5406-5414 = 217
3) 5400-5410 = 161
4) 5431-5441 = 105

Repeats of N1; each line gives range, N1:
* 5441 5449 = 0.154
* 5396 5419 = 0.128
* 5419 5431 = 0.148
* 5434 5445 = 0.148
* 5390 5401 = 0.117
